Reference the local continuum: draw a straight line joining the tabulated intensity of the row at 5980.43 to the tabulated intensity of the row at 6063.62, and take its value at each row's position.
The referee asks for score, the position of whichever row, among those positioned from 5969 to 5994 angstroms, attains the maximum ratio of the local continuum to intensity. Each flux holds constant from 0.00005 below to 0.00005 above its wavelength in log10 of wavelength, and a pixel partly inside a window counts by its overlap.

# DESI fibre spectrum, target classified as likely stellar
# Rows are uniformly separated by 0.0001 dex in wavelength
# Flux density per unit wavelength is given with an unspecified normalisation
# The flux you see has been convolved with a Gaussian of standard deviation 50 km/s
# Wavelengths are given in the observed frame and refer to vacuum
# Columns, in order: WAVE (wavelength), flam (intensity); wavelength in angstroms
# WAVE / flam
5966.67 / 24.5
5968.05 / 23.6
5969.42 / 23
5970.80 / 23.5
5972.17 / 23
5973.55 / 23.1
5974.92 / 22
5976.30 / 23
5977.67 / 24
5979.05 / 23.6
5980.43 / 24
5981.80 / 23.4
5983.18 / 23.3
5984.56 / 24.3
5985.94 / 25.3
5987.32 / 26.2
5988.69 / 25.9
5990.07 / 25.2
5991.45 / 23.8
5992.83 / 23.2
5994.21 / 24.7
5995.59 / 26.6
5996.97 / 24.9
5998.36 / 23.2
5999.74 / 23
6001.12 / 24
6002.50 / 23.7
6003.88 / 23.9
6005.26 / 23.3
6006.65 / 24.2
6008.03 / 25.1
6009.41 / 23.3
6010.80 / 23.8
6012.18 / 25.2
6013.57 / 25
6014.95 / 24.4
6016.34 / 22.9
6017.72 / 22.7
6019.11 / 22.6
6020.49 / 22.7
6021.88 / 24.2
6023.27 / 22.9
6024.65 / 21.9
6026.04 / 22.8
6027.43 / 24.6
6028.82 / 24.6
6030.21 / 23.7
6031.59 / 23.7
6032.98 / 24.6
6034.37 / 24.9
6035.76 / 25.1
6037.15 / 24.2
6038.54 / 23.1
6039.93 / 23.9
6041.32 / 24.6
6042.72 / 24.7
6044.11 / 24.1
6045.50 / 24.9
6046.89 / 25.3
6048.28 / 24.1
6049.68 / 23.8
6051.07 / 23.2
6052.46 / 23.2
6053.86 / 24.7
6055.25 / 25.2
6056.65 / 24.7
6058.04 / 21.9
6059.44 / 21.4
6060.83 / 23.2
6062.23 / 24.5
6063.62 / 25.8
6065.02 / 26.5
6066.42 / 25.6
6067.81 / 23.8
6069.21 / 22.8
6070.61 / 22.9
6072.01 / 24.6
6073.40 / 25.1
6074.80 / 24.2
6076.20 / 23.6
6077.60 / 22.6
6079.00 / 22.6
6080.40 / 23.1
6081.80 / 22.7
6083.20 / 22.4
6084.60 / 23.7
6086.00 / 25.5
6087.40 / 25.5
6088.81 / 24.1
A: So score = 5974.92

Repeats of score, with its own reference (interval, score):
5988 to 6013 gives 5999.74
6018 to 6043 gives 6024.65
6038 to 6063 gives 6059.44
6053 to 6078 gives 6059.44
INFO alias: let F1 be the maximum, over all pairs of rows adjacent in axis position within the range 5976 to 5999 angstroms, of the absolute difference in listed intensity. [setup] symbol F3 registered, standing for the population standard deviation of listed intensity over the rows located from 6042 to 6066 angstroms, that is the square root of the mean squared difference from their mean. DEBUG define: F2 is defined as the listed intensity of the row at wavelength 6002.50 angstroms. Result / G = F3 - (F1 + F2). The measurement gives -24.3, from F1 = 1.90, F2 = 23.7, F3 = 1.28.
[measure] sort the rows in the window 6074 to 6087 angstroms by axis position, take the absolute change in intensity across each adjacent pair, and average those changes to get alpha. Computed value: 0.74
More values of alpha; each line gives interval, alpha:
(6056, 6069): 1.39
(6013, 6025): 0.79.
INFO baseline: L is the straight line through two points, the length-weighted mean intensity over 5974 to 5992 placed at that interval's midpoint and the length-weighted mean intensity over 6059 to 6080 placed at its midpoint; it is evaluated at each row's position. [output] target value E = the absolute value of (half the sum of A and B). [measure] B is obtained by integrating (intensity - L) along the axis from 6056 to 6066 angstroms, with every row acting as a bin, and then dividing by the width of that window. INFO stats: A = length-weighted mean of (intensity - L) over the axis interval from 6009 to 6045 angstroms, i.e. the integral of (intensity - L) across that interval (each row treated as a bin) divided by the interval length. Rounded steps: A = -0.20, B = 0.05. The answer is 0.07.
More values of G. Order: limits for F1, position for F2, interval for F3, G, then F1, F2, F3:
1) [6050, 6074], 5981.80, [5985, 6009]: -25.1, 2.80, 23.4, 1.08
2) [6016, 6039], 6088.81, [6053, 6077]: -24.6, 1.80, 24.1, 1.34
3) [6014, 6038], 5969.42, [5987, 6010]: -23.7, 1.80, 23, 1.09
